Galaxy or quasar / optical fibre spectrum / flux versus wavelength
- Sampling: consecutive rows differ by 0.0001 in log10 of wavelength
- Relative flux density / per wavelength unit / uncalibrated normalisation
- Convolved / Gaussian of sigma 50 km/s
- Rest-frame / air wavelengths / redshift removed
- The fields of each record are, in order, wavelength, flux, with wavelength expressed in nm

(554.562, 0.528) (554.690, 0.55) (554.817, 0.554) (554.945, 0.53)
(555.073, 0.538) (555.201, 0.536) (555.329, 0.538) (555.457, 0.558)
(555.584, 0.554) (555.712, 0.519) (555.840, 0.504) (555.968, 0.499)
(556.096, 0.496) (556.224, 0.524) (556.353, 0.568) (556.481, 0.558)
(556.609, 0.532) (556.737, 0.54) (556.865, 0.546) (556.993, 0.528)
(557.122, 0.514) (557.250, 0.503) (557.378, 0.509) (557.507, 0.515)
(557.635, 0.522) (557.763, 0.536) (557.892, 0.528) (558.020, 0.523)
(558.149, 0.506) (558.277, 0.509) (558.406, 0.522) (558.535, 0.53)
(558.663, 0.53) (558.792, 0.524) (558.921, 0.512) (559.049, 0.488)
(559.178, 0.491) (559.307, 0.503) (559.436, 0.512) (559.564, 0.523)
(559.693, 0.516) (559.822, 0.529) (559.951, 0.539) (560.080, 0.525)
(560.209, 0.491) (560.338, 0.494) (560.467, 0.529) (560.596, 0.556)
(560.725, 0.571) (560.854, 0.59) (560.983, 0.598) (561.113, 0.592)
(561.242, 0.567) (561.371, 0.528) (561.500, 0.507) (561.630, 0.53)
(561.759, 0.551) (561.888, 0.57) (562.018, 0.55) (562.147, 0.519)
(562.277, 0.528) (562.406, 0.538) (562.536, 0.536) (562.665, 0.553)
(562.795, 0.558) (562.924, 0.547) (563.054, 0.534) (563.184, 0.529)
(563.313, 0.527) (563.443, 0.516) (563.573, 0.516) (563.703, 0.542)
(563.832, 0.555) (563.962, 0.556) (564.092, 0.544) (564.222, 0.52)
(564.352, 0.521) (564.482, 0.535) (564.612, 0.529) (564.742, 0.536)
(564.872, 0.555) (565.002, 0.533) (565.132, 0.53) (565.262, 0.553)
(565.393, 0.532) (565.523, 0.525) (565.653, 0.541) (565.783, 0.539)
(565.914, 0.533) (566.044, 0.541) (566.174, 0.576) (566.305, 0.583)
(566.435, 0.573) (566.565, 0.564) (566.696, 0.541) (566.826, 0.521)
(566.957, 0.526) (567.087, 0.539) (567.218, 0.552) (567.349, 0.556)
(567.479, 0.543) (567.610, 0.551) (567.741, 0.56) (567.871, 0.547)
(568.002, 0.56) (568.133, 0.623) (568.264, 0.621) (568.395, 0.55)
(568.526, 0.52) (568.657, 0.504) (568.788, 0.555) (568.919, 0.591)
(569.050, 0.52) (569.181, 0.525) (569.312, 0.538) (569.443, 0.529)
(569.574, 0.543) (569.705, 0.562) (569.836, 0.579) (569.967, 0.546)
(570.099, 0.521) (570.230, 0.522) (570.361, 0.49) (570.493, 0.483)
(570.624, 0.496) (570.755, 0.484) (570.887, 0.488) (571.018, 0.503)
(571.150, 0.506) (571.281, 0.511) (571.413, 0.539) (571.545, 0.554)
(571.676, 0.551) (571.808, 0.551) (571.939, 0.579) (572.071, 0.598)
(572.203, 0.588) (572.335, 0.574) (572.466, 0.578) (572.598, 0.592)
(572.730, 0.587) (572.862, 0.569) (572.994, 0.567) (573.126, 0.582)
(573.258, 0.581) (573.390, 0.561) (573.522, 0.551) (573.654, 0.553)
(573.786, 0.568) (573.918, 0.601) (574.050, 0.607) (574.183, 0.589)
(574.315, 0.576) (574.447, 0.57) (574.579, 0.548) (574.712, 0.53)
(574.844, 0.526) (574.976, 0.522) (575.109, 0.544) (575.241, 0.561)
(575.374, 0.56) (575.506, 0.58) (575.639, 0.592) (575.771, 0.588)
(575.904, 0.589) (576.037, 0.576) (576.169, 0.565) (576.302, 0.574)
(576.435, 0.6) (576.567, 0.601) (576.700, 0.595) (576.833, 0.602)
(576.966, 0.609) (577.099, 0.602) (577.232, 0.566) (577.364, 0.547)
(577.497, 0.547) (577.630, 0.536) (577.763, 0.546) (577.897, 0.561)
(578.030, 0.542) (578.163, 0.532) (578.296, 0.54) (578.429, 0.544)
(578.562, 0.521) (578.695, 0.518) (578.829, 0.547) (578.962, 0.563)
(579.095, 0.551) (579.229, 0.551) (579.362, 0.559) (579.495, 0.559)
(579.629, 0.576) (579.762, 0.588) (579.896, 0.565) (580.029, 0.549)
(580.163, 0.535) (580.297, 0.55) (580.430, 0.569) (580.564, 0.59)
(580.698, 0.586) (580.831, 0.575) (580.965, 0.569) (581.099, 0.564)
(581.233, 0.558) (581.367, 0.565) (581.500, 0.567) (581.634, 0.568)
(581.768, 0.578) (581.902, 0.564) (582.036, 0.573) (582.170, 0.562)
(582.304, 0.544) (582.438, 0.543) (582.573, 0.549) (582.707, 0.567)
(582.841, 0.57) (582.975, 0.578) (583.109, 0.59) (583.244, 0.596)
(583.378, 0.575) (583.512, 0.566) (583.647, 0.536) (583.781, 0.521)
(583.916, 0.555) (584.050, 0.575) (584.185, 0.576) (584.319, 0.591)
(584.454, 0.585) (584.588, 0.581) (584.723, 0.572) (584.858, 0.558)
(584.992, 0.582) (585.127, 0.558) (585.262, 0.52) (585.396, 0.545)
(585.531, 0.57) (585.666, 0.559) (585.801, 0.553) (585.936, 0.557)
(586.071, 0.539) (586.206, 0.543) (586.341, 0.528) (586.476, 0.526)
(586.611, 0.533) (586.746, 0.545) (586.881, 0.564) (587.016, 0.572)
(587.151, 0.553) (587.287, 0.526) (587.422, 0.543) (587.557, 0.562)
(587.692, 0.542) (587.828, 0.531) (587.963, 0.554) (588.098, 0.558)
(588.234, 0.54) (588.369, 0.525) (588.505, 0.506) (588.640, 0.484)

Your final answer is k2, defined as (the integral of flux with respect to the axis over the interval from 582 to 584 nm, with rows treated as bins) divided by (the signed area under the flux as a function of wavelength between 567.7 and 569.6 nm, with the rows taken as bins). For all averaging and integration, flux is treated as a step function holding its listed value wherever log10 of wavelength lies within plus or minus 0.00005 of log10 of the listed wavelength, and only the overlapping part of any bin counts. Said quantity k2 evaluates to 1.07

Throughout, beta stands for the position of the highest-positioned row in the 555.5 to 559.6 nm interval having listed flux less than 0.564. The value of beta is 559.564 nm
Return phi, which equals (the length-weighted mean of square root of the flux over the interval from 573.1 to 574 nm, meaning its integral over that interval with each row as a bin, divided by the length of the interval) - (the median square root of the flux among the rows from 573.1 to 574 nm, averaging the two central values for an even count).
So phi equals 0.0024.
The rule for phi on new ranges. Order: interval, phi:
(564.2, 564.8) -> -0.0003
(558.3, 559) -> -0.0016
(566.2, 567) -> 0.0001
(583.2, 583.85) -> -0.0061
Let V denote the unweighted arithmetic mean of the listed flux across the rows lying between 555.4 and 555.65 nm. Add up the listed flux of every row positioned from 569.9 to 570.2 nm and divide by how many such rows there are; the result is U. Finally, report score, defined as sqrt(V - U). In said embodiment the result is 0.15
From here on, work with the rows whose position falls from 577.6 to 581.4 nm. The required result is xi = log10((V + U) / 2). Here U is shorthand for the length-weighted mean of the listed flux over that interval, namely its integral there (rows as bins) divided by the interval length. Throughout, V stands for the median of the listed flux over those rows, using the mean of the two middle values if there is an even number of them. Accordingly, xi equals -0.25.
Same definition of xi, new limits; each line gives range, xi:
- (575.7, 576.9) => -0.23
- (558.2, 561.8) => -0.28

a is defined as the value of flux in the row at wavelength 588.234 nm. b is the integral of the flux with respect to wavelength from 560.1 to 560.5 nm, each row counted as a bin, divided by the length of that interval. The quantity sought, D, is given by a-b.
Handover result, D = 0.03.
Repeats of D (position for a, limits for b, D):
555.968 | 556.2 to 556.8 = -0.05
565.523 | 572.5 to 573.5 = -0.05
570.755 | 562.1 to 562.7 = -0.05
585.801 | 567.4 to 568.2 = -0.01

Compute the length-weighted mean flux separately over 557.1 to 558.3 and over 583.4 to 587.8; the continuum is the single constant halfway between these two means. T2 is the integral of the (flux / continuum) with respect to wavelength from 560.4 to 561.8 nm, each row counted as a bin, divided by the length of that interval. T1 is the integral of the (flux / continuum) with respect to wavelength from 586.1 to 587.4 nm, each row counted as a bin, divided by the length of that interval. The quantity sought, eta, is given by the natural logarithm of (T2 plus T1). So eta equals 0.719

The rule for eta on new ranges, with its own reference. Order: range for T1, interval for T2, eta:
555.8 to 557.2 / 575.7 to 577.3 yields 0.735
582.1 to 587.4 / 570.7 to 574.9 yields 0.734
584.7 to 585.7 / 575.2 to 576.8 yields 0.755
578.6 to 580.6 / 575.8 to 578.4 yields 0.744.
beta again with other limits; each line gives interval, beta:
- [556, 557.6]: 557.507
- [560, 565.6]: 565.523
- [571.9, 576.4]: 575.374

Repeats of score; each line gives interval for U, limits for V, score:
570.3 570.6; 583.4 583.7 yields 0.25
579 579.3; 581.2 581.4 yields 0.10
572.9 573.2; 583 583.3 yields 0.14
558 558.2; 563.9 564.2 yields 0.19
